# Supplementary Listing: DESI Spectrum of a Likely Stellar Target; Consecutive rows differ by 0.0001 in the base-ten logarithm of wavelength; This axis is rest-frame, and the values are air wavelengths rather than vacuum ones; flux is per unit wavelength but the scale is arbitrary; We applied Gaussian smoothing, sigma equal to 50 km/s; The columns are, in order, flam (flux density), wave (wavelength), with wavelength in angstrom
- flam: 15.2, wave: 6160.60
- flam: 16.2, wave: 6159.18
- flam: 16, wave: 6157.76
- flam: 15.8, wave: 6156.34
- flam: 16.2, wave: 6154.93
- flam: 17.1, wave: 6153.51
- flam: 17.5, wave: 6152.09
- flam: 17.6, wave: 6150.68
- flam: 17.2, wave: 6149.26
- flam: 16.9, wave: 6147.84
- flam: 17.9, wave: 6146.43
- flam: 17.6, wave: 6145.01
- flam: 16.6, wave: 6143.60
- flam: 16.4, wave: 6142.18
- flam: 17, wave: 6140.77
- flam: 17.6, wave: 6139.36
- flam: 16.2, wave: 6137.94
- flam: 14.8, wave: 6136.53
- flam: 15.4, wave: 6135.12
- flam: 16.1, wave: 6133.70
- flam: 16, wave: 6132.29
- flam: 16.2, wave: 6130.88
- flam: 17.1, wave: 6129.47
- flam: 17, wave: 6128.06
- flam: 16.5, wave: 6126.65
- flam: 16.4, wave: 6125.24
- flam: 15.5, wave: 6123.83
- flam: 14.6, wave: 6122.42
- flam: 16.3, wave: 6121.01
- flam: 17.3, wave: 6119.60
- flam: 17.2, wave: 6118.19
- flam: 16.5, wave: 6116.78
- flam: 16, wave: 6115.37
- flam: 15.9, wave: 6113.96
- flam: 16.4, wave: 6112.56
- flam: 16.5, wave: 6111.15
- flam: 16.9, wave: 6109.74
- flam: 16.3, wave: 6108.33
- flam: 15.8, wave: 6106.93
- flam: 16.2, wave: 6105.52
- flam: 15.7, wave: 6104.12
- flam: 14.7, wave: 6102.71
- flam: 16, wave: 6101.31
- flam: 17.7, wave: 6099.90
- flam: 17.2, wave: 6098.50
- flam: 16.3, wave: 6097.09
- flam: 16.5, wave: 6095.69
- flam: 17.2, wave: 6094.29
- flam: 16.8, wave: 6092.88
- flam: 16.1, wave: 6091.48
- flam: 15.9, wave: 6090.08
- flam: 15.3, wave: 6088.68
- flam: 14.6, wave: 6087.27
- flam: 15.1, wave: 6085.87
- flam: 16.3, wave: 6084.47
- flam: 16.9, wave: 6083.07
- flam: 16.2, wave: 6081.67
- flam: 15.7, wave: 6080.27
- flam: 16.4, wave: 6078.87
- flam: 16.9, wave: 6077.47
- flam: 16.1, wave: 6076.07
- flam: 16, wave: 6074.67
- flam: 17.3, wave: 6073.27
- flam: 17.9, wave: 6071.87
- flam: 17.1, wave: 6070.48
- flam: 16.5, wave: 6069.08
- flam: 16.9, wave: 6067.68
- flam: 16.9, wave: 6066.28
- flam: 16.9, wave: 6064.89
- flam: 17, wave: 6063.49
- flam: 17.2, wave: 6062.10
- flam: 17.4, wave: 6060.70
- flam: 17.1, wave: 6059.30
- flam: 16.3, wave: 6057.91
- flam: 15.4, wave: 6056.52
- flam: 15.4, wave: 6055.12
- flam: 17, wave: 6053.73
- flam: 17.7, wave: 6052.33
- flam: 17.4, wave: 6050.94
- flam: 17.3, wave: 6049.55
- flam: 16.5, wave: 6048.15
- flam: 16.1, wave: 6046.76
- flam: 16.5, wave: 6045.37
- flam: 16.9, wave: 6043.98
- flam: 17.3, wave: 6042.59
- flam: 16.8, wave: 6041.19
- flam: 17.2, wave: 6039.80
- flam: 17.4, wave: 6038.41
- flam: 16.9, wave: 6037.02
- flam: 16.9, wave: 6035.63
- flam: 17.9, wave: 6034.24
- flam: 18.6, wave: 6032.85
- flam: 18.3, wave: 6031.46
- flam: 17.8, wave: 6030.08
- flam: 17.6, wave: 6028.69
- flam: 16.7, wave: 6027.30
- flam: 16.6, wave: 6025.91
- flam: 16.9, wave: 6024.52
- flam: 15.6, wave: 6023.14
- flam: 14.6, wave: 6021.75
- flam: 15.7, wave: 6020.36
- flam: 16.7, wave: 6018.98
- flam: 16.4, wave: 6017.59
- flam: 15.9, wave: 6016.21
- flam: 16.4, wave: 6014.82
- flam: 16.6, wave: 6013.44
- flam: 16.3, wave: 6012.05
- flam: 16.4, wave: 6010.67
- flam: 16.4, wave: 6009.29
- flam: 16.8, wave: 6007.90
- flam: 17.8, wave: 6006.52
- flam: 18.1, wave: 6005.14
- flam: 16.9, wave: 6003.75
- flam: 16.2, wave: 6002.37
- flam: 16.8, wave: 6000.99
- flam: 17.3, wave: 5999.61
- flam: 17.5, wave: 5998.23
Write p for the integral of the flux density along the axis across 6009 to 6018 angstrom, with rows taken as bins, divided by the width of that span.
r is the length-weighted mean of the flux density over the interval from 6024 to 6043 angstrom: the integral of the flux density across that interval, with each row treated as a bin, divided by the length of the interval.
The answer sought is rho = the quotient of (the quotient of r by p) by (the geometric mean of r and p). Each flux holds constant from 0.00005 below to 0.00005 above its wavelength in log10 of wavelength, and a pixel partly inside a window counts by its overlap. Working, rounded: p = 16.4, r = 17.3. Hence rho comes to 0.063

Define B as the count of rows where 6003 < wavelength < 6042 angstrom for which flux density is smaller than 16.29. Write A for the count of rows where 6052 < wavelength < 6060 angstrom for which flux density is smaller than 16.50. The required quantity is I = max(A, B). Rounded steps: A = 3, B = 4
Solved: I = 4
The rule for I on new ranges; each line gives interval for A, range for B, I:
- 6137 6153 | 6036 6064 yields 3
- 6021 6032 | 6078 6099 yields 7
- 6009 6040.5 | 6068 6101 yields 9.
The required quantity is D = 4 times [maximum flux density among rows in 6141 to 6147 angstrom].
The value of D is 71.6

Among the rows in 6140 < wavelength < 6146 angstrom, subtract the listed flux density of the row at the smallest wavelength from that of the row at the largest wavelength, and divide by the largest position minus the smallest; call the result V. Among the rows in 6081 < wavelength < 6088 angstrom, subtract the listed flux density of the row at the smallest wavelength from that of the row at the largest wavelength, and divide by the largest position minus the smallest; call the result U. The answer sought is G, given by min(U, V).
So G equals -0.29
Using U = -0.29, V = 0.14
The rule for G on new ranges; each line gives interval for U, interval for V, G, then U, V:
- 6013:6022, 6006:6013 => -0.27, -0.24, -0.27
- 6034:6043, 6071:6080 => -0.21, -0.07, -0.21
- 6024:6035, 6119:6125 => -0.43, 0.10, -0.43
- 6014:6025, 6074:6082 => 0.03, 0.05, 0.03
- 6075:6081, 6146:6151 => -0.10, -0.10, -0.07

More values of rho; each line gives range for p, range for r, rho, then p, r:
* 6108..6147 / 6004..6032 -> 0.061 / 16.4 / 16.7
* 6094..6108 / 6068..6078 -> 0.062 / 16.3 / 16.8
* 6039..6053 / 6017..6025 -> 0.057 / 17.0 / 16.0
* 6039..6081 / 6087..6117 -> 0.059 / 16.8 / 16.2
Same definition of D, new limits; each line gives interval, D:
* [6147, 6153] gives 70.4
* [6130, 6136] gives 64.8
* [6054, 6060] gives 68.4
